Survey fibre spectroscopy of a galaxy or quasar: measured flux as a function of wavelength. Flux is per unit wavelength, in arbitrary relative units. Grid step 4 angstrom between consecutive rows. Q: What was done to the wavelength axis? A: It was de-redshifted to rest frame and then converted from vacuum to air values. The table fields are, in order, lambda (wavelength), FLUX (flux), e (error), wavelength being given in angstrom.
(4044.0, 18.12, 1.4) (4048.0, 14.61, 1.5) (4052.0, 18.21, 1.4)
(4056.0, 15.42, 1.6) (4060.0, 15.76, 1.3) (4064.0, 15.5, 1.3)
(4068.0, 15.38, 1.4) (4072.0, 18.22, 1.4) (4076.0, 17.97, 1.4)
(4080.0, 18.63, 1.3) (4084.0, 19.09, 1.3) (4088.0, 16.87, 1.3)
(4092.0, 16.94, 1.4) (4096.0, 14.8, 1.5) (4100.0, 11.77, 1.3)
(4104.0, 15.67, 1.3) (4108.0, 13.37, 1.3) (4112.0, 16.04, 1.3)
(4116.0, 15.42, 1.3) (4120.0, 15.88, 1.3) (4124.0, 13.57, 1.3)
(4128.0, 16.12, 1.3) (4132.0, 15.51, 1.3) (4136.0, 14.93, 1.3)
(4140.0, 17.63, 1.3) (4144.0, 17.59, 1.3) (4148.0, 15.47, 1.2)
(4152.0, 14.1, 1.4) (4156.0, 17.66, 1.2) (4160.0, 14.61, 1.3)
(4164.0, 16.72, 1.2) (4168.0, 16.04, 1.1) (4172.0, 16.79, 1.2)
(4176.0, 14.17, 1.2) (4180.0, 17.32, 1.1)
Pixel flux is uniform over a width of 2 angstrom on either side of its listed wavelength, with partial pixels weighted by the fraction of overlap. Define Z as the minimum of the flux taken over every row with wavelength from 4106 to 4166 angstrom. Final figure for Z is 13.37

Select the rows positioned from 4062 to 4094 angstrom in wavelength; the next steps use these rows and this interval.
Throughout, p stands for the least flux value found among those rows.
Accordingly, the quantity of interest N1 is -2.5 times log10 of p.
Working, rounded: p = 15.38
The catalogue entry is -2.97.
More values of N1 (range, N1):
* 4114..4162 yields -2.83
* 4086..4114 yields -2.68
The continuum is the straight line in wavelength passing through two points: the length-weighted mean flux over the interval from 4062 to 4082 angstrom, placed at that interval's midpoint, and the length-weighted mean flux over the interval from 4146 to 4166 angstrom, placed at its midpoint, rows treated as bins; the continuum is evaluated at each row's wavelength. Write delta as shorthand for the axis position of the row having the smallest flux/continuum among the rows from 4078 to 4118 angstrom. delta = 4100.0 angstrom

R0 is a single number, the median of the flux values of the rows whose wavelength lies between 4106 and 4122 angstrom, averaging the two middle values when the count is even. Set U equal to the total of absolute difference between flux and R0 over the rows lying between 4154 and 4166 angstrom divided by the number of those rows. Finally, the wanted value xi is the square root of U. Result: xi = 1.17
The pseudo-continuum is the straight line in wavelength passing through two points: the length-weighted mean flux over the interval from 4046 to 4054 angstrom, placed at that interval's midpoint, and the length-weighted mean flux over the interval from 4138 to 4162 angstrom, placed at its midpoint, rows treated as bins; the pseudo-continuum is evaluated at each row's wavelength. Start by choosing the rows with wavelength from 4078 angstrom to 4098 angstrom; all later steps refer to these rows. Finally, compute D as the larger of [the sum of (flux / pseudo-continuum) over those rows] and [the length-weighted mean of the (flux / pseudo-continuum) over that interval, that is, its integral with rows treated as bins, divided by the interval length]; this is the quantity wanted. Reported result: 5.3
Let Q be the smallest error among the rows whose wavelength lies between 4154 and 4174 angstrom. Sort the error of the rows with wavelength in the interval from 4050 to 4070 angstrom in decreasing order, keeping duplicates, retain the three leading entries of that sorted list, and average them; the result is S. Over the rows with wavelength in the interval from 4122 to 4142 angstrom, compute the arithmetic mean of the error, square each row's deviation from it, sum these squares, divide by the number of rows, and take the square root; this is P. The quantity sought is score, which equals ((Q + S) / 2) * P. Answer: 0.00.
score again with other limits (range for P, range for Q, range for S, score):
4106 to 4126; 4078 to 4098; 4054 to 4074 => 0.00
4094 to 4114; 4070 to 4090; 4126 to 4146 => 0.10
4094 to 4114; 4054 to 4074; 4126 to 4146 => 0.10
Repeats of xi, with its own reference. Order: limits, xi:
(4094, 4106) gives 1.26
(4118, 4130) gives 0.96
